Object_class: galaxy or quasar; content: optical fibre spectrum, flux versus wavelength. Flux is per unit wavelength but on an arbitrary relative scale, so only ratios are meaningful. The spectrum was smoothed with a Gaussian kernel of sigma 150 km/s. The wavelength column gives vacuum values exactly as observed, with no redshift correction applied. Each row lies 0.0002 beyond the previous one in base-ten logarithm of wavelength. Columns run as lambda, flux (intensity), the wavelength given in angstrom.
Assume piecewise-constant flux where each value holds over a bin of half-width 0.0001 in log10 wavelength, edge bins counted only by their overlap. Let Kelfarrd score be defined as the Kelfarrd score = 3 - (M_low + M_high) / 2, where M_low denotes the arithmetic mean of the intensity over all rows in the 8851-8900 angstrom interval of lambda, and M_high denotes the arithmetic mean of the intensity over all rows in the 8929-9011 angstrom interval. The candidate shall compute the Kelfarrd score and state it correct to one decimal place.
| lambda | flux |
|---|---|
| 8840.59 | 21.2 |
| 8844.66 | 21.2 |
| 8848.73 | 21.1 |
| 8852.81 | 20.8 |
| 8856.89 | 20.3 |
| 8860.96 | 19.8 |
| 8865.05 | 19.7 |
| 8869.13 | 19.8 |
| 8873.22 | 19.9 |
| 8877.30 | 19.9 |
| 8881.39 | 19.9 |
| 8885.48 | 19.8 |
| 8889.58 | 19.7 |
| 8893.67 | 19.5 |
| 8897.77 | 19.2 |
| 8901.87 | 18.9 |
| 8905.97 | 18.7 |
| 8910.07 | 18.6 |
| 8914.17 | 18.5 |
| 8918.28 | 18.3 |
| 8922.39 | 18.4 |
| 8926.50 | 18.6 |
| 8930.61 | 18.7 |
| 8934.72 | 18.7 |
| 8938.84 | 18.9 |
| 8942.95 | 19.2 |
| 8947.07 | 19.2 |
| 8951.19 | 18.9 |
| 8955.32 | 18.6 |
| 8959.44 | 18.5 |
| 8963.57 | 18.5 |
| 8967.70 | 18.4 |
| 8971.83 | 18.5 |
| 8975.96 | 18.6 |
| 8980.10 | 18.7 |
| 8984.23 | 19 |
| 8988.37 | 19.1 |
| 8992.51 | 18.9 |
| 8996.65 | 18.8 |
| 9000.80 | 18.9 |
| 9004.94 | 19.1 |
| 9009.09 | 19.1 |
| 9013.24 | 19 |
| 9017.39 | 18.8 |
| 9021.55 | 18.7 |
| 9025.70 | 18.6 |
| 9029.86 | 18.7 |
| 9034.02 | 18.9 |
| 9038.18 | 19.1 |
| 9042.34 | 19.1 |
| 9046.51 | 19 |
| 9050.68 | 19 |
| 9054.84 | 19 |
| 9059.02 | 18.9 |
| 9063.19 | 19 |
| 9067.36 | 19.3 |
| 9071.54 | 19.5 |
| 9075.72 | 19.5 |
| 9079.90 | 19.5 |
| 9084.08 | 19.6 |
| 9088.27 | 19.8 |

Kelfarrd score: -16.3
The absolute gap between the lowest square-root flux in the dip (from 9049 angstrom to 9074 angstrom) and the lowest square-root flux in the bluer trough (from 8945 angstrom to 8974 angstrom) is 0.058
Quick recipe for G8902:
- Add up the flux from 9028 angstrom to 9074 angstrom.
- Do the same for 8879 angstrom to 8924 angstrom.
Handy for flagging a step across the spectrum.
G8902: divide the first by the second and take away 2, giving -1.00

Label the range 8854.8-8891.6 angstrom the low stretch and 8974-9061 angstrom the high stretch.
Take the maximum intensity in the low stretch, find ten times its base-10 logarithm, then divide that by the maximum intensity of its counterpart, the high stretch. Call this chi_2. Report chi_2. 0.685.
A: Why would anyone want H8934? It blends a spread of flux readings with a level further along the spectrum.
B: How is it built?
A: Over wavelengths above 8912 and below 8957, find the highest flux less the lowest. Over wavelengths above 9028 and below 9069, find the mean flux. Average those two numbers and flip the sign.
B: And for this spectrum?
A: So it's -9.9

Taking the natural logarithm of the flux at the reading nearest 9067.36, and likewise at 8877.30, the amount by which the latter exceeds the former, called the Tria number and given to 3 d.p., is 0.031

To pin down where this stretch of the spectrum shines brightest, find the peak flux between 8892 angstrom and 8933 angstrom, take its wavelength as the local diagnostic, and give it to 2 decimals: 8893.67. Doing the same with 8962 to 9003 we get 8988.37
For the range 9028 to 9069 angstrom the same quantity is 9067.36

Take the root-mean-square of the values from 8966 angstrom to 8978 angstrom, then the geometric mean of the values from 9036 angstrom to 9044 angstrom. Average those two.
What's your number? 18.8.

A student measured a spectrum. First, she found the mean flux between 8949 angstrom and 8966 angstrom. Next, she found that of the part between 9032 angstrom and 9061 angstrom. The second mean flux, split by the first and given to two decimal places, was 1.02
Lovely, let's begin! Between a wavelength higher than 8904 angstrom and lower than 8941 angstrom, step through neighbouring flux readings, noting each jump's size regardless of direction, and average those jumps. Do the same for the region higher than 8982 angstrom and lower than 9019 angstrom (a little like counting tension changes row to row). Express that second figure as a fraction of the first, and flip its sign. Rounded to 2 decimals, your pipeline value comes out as -1.00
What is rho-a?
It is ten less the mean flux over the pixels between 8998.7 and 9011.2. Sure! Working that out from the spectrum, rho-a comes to -9.0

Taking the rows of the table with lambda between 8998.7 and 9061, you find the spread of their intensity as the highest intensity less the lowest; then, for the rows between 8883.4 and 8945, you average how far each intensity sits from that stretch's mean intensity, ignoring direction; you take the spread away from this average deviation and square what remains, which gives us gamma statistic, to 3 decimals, 0.015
